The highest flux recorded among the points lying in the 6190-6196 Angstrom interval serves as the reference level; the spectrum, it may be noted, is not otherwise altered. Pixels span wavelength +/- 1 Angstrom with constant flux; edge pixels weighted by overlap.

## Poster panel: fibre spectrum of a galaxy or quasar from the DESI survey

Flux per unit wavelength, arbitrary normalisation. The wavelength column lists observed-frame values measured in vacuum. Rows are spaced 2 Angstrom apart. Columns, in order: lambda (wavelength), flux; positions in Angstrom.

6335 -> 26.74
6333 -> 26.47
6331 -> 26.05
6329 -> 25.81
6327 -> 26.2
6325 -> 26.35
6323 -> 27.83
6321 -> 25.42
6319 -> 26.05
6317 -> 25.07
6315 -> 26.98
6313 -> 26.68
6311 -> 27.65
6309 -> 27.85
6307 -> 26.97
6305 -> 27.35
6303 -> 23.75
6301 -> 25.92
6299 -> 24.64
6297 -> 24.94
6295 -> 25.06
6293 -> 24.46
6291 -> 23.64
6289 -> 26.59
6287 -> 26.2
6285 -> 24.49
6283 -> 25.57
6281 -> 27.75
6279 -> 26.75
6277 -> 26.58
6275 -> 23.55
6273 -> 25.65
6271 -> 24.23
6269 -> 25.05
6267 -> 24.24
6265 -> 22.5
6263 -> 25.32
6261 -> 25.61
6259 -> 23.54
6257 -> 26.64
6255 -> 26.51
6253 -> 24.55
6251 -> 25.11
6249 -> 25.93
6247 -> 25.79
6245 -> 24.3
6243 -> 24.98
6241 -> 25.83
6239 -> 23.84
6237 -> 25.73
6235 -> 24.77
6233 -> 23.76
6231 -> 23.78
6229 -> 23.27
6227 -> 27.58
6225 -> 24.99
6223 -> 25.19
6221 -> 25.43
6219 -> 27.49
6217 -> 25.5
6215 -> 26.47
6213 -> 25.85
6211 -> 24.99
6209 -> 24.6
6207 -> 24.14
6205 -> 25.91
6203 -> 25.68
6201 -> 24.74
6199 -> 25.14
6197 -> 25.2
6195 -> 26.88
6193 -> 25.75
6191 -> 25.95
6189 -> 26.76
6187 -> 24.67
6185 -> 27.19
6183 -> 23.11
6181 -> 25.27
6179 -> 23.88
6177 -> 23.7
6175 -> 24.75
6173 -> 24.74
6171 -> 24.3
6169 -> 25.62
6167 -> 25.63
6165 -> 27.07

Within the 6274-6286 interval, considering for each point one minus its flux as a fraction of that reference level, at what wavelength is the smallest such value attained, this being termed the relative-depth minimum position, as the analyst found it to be 6281 Angstrom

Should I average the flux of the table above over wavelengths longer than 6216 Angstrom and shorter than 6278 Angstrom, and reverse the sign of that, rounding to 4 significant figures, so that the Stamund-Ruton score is -25.07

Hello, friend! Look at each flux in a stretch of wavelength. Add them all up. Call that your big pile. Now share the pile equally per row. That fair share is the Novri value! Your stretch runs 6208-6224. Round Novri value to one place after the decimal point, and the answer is 25.7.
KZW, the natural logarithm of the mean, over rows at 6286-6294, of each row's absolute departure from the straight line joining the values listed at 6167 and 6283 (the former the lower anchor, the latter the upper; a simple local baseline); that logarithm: 0.16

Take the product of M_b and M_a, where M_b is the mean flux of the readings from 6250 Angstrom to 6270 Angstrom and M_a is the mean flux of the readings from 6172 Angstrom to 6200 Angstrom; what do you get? 628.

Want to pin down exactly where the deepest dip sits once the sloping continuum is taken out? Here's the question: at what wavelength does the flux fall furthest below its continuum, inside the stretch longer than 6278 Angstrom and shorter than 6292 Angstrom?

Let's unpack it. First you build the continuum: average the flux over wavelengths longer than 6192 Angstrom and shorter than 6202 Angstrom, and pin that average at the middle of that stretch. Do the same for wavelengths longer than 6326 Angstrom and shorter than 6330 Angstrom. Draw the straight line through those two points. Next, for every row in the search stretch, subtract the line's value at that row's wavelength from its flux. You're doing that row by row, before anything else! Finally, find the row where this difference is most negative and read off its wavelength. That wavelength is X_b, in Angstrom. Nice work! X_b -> 6291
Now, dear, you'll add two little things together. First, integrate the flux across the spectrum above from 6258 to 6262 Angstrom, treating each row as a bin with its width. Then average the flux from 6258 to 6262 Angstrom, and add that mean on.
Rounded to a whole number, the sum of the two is 123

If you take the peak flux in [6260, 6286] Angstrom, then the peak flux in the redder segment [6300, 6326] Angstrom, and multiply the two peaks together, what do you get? 773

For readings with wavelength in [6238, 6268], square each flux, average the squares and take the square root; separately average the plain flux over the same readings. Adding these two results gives 50.0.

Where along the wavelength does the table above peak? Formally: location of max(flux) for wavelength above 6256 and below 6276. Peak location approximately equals 6257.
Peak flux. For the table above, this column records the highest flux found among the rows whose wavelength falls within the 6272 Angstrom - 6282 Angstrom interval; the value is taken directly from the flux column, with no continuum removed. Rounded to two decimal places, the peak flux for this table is 27.75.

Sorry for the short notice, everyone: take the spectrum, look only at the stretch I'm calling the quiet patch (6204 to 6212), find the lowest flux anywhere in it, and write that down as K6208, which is 24.14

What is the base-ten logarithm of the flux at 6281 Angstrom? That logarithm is 1.44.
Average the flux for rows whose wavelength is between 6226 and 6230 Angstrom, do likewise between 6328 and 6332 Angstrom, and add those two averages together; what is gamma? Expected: 51.4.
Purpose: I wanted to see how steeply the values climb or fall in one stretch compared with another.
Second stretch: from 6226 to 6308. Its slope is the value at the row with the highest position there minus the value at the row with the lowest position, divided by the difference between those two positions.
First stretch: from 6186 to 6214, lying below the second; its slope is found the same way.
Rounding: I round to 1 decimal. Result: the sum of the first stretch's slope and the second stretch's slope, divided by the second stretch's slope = -5.0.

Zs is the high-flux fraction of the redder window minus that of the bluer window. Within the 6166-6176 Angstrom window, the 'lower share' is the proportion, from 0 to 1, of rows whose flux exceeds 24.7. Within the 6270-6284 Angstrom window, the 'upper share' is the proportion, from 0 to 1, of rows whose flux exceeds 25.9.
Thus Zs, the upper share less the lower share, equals -0.37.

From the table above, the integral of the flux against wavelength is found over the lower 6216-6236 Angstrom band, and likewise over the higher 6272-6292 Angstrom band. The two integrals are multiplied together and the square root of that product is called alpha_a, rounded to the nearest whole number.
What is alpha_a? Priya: 509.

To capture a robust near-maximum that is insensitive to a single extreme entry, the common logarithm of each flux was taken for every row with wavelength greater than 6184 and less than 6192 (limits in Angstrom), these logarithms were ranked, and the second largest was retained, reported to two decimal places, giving 1.43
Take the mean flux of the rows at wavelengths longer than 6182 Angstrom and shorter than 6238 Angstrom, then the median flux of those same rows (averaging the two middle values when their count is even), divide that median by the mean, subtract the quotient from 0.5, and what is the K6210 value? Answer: -0.498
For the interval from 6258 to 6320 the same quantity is -0.503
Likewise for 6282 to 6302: -0.494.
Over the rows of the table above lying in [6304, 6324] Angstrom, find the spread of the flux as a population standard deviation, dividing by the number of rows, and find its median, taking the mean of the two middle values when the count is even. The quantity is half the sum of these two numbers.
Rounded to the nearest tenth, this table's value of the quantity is 14.0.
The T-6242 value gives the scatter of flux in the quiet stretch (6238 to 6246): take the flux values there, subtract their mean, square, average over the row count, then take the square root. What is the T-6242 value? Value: 0.75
